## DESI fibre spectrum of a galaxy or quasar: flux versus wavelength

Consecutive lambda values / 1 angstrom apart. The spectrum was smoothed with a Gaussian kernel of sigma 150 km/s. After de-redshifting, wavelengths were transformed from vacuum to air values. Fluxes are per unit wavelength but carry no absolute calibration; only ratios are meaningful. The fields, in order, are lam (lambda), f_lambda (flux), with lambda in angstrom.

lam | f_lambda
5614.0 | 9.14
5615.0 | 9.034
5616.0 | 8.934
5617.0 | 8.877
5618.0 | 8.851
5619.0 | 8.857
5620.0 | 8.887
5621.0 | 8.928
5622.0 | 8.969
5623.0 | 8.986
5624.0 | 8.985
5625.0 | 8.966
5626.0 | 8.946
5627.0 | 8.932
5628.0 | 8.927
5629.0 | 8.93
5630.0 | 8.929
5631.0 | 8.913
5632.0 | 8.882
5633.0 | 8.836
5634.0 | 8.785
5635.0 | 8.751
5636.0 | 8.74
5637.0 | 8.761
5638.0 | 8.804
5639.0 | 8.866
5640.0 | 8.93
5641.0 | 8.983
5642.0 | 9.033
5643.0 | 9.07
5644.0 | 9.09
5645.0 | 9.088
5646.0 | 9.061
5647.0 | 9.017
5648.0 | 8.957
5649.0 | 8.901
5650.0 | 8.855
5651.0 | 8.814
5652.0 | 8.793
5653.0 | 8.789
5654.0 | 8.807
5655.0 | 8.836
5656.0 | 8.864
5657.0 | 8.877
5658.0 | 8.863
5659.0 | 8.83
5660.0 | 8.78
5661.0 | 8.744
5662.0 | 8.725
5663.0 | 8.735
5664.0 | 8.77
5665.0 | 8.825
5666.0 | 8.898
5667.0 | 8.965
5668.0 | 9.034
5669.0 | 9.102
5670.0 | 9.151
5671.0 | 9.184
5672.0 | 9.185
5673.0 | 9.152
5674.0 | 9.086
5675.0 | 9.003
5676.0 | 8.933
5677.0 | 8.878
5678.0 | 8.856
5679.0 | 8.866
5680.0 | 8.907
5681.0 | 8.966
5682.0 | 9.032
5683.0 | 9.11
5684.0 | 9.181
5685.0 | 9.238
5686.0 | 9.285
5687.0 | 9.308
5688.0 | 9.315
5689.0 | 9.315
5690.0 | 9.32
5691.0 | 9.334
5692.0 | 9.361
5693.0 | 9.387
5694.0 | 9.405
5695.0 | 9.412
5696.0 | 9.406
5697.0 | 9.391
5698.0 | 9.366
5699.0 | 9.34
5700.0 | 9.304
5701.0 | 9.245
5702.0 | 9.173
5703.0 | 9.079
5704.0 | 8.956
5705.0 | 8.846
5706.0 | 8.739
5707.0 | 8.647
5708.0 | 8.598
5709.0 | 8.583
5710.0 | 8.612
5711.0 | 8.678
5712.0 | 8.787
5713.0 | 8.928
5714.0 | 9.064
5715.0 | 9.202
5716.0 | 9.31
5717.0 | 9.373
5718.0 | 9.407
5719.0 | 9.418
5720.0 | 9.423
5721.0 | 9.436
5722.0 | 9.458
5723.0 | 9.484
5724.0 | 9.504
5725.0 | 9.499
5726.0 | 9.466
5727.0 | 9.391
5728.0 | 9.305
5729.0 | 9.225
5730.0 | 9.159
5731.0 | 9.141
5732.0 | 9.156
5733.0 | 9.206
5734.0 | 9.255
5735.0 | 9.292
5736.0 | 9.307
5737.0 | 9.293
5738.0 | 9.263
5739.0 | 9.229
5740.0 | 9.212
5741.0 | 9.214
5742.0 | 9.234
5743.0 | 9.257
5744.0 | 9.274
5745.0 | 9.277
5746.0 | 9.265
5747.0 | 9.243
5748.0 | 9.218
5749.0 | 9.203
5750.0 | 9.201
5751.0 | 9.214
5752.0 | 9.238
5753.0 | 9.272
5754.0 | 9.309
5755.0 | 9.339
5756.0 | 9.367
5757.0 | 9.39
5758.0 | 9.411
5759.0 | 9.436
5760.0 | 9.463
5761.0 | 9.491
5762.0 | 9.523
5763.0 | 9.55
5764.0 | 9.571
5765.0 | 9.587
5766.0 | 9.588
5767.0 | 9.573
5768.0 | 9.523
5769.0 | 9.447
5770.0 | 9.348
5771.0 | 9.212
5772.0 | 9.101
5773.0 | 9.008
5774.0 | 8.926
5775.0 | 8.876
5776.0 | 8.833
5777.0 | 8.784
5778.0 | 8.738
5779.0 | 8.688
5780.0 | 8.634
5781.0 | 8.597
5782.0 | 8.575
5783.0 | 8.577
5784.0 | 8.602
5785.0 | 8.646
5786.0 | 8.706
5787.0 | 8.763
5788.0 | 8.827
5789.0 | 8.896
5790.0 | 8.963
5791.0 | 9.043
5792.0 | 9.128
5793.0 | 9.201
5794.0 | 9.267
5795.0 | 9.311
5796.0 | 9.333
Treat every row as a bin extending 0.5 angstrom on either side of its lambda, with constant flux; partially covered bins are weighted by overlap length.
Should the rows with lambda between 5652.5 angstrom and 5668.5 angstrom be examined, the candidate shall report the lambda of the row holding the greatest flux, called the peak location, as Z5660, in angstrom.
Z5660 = 5668.0 angstrom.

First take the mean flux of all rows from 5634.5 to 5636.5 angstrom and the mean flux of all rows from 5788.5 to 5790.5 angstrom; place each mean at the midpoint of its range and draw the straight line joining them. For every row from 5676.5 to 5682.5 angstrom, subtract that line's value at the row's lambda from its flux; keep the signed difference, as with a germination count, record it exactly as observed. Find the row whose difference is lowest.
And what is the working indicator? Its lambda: 5678.0 angstrom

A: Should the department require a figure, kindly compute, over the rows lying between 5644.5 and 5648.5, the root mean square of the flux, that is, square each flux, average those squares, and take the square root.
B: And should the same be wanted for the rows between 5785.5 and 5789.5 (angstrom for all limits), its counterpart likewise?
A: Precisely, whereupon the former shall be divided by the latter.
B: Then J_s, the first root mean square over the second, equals 1.03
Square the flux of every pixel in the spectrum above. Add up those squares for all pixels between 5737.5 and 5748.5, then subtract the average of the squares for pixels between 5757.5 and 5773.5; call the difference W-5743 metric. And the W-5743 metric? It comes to 851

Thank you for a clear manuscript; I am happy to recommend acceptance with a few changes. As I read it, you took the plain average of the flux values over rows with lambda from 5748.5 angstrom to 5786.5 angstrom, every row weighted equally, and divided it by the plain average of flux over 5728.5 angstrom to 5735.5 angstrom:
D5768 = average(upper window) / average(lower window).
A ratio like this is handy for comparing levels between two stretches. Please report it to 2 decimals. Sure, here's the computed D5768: 0.99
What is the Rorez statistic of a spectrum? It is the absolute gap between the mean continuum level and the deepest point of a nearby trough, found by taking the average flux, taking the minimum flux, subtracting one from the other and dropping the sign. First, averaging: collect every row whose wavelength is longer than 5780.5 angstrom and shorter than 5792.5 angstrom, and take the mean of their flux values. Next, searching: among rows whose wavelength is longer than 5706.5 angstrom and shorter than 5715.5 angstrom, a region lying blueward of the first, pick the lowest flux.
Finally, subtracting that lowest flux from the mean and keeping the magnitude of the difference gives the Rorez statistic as 0.19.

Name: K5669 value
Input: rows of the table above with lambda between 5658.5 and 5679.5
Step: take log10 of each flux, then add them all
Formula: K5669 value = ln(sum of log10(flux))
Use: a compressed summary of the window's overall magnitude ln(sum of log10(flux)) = 2.99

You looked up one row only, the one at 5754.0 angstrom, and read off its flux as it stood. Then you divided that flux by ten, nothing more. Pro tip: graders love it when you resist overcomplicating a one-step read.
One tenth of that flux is 0.931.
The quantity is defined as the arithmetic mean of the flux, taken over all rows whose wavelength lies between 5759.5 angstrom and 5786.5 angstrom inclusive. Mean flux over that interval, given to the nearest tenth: 9.1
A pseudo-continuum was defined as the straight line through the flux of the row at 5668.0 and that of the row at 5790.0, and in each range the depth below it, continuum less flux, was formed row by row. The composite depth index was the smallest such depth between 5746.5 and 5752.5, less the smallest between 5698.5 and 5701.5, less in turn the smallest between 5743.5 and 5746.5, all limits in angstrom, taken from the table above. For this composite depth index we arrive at 0.36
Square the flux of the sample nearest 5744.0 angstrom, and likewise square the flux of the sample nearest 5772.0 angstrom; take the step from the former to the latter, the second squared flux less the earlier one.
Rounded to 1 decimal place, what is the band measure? -3.2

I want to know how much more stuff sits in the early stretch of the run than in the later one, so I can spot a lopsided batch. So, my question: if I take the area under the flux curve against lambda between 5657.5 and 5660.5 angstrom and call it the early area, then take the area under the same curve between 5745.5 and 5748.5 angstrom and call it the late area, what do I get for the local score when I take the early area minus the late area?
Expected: -1.3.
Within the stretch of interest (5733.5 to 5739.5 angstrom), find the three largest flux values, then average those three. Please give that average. 9.30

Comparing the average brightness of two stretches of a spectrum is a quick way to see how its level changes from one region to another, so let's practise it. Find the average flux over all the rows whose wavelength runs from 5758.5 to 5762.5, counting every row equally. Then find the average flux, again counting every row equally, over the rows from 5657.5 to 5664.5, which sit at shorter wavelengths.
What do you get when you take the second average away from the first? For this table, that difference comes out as 0.70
